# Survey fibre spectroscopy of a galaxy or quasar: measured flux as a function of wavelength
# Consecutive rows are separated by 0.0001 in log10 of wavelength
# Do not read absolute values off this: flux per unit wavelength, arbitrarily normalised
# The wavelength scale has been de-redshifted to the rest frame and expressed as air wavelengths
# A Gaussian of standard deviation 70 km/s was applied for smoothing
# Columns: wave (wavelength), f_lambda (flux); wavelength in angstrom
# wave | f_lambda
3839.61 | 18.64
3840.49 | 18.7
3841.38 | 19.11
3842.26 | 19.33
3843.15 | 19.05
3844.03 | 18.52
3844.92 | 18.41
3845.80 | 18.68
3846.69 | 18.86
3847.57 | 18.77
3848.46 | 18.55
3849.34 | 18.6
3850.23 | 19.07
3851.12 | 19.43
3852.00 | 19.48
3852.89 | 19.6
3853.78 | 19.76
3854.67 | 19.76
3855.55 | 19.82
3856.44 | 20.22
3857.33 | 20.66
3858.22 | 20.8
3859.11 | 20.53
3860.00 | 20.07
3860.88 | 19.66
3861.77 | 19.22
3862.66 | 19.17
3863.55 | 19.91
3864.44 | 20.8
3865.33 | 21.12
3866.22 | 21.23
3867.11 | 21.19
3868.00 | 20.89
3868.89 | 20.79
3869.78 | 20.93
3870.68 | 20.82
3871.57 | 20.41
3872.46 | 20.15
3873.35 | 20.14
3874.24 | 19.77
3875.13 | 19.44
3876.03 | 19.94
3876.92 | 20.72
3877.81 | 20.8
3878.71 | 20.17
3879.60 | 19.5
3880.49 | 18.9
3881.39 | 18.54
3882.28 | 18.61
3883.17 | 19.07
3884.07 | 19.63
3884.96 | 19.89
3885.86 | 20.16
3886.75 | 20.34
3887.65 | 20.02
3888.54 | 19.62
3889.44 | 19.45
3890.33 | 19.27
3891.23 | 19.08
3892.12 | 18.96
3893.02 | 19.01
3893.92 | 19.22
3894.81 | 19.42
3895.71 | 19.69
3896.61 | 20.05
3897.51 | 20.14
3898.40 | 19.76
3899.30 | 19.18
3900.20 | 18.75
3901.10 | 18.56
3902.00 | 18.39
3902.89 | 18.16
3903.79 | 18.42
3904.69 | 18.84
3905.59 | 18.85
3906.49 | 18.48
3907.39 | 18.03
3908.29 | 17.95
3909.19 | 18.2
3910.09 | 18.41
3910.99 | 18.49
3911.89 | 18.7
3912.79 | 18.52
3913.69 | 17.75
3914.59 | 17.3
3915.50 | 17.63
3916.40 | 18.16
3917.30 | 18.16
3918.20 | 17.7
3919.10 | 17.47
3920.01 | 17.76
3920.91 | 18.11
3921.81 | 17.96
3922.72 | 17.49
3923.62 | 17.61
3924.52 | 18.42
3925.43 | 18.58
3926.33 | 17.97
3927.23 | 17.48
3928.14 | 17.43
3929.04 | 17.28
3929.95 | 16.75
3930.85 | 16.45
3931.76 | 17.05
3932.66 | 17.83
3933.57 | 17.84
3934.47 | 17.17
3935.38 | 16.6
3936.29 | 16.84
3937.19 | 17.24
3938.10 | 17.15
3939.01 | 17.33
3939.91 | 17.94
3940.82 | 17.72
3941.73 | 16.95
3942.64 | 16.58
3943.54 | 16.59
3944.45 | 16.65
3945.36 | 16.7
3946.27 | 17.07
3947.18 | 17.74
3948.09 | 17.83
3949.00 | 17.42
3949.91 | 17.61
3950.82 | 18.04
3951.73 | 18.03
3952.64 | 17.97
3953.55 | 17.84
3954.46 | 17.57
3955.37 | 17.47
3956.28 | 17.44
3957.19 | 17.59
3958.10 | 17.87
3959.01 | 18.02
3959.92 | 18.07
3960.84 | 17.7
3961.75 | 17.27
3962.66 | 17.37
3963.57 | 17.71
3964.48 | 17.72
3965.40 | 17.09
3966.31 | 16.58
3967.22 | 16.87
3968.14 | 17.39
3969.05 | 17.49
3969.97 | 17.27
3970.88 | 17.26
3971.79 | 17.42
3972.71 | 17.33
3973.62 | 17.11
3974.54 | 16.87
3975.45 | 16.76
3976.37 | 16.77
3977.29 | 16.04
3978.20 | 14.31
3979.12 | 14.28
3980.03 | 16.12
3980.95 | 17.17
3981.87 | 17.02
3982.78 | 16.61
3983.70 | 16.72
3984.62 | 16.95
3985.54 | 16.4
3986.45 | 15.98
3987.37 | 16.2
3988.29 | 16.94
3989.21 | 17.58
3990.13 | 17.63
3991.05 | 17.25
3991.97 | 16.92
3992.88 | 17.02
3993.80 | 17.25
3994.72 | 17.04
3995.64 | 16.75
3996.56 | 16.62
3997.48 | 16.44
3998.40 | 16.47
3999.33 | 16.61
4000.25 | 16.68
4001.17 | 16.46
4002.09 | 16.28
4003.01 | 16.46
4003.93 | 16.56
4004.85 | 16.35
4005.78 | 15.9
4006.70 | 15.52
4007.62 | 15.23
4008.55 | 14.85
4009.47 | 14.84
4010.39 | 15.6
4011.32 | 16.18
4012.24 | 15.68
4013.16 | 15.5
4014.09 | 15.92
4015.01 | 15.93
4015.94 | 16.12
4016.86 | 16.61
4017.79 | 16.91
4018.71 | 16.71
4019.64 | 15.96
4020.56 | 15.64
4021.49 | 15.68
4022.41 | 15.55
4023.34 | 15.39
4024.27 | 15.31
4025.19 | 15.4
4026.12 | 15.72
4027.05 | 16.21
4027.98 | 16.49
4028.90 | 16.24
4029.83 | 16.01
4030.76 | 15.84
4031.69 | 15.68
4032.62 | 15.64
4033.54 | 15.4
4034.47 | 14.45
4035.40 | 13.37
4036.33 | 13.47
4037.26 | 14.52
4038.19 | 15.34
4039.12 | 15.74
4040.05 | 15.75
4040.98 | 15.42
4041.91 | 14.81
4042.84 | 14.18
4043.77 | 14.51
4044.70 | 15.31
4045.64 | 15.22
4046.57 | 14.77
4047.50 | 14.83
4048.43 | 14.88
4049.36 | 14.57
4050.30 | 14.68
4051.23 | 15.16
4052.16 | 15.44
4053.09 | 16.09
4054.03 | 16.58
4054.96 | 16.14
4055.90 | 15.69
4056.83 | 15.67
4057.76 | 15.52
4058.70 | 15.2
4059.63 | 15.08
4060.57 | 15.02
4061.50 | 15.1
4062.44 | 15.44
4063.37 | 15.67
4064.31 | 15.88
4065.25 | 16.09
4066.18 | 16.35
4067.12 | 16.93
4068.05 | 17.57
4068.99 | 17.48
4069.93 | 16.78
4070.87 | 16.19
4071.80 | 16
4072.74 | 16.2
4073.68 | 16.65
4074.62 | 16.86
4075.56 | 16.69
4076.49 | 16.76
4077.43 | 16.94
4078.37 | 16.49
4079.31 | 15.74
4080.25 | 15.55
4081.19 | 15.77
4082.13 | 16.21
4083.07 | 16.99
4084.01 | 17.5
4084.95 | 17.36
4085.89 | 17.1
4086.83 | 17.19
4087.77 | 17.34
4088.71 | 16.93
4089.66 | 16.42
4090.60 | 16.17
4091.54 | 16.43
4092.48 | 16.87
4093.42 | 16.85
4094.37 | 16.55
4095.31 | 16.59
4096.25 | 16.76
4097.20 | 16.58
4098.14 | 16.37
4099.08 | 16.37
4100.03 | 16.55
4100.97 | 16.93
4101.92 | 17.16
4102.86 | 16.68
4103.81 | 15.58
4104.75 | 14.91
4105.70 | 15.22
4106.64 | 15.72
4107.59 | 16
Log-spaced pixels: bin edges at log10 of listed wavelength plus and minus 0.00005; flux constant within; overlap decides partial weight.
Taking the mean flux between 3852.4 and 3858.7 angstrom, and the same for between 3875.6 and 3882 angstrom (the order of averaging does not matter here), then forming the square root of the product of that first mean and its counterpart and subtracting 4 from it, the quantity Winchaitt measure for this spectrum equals 15.9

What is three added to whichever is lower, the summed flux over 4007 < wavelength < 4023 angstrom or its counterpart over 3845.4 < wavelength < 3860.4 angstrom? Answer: 272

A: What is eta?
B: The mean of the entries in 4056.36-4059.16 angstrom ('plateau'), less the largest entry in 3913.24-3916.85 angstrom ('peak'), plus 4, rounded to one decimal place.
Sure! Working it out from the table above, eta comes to 1.3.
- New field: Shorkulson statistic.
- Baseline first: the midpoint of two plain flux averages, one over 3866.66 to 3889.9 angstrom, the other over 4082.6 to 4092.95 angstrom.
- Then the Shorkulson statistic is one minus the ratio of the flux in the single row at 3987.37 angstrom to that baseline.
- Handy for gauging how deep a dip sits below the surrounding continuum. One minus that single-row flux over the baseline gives 0.12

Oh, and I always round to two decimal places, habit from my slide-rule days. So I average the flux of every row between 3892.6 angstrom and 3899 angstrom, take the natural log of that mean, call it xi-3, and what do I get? 2.98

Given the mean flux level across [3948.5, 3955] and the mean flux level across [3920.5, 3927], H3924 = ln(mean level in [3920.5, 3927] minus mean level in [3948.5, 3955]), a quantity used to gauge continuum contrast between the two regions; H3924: -1.4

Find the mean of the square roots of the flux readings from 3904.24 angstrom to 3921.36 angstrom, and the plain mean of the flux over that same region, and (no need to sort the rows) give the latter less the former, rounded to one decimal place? 13.9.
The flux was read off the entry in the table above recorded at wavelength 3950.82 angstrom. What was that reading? 18.04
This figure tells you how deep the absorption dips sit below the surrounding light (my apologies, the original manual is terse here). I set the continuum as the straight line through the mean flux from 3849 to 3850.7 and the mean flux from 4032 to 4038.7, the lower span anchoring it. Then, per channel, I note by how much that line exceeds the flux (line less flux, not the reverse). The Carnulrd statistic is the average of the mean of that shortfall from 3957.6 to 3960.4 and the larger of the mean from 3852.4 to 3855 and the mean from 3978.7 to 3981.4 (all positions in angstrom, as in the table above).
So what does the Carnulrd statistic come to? -0.82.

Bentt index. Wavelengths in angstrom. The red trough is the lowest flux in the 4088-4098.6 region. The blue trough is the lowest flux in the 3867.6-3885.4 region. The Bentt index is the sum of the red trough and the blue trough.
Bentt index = 34.7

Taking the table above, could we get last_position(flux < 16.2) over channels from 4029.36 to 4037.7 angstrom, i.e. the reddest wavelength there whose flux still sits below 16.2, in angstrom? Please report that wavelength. 4037.26 angstrom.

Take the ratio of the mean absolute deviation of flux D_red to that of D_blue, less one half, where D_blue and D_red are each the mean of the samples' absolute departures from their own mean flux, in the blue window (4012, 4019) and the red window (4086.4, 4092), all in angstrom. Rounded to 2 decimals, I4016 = 0.45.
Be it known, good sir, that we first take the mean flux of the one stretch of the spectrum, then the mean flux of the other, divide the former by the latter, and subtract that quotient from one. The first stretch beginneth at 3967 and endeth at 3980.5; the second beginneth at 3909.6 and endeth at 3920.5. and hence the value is 0.077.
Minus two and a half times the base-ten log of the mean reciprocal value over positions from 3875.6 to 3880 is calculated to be 3.26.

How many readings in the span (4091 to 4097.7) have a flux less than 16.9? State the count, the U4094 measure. 7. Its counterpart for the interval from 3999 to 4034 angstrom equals 37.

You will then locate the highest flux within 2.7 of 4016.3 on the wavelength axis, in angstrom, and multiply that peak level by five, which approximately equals 85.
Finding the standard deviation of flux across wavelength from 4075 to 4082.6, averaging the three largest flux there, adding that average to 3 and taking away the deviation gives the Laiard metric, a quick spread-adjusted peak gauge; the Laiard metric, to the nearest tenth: 19.3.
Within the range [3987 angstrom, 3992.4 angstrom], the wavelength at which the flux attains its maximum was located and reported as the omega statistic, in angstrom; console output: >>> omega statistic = 3990.13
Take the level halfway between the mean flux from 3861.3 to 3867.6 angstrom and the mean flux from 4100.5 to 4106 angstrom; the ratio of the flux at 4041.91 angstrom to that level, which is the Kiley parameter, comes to 0.81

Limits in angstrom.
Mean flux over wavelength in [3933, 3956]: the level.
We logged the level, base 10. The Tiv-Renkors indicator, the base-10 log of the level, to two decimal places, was 1.24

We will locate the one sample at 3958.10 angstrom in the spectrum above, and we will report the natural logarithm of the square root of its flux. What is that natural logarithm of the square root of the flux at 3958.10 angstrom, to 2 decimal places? 1.44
